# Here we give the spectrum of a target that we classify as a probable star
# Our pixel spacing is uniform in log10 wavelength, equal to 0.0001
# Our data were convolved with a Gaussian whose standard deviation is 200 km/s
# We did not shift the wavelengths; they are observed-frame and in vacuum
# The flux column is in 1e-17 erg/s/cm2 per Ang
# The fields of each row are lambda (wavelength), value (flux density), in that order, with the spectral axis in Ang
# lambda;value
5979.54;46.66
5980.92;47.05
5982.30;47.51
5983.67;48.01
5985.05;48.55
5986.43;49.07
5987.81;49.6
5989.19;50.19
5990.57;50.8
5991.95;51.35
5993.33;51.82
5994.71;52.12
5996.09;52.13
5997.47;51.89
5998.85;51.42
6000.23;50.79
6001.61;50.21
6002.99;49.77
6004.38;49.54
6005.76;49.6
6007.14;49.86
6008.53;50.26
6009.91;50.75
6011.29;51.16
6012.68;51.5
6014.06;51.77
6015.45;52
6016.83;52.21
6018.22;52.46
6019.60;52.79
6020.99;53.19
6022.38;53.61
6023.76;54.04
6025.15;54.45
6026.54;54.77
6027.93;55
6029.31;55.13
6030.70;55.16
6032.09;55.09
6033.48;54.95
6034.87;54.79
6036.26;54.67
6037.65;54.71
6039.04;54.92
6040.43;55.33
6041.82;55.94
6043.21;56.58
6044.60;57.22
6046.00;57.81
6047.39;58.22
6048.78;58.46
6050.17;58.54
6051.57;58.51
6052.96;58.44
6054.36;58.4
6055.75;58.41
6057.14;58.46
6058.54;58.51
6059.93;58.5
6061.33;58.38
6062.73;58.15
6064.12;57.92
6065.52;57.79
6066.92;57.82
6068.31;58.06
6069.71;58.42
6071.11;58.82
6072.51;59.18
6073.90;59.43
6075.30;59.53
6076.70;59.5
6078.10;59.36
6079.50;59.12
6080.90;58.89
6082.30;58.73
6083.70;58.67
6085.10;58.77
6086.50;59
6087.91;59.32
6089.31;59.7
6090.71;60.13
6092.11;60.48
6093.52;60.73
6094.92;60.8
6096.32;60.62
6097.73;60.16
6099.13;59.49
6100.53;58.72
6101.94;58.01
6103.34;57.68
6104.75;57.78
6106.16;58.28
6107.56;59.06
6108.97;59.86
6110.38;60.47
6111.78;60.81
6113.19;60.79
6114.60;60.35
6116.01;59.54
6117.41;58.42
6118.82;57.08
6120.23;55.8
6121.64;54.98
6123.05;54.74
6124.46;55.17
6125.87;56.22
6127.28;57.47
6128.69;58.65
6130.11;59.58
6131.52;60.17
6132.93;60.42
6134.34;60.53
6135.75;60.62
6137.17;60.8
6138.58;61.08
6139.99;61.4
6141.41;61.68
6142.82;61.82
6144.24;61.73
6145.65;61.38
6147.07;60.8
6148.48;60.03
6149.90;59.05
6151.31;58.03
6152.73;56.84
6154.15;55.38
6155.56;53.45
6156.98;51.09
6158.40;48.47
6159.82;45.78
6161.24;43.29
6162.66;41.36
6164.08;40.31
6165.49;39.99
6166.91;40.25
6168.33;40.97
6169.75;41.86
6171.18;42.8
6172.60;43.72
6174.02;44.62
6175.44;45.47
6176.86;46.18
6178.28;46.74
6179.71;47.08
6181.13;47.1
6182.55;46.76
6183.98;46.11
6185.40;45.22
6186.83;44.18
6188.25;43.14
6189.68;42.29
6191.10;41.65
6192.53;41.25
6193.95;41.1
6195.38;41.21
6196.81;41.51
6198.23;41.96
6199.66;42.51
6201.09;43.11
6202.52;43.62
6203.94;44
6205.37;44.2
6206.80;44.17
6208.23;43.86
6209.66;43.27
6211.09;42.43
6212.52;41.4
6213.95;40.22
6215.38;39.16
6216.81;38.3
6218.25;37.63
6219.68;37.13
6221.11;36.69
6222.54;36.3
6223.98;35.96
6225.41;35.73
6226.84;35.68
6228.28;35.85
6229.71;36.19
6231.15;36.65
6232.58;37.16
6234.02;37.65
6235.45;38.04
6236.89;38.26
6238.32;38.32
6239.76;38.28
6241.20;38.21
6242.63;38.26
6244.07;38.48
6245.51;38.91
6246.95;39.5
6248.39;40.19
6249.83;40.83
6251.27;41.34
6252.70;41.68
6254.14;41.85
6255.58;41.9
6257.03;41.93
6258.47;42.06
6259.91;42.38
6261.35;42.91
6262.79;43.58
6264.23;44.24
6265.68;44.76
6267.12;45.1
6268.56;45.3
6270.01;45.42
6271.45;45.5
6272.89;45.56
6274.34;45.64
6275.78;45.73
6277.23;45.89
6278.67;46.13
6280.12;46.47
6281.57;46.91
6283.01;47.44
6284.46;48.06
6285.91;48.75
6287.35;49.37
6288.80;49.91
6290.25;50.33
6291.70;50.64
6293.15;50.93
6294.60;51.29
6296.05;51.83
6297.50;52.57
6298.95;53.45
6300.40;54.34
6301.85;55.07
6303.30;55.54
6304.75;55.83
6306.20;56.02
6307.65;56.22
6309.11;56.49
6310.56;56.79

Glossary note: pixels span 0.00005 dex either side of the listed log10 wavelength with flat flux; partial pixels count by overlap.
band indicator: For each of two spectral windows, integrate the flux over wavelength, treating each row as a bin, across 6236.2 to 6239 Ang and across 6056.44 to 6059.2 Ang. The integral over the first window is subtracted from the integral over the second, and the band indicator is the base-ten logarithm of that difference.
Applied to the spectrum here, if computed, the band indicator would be 1.73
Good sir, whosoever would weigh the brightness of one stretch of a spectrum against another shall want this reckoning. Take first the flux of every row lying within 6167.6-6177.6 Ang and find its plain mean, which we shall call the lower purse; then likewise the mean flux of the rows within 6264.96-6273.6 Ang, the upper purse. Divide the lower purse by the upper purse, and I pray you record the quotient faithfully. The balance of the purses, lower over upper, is 0.96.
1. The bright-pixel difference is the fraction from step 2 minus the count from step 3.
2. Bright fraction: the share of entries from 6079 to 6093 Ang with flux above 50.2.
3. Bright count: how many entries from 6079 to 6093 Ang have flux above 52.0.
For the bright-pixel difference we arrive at -9.0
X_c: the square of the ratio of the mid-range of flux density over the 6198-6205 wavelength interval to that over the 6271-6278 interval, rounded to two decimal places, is 0.88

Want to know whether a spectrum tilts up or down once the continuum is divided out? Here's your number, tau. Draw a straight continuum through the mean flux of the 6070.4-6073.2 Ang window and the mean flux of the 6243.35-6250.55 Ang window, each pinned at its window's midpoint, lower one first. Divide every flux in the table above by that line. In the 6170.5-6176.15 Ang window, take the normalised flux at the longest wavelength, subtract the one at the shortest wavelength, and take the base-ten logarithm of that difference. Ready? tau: -1.19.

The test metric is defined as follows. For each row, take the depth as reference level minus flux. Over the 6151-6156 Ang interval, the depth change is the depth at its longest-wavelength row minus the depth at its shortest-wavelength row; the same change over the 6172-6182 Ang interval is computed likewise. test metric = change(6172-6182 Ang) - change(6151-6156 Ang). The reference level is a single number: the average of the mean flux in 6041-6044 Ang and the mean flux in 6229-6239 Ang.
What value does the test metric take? -8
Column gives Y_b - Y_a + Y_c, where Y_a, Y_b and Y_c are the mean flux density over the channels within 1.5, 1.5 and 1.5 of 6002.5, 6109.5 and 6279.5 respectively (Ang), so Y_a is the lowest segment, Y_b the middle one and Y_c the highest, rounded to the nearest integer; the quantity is 56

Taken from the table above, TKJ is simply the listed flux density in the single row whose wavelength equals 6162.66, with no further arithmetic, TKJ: 41.36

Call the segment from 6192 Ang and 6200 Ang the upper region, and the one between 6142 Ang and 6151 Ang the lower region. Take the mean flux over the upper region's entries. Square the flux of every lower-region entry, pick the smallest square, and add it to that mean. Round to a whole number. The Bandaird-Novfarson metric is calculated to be 3528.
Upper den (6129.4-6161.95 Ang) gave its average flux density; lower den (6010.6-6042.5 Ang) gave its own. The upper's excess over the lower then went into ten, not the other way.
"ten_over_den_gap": 3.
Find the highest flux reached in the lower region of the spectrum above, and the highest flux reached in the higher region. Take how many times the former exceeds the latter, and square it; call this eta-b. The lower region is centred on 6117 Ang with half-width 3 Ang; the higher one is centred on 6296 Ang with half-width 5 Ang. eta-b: 1.23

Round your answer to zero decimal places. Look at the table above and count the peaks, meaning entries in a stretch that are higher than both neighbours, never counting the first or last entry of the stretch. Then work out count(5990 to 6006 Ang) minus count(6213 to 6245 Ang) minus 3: -3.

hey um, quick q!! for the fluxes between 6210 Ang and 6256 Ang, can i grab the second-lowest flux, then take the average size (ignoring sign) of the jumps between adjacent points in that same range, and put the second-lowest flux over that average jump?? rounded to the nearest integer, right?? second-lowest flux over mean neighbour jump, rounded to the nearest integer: 84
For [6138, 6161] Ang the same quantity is 43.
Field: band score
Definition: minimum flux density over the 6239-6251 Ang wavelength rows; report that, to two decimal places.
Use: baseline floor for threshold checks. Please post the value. 38.21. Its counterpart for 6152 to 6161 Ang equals 45.78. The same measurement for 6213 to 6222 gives 36.69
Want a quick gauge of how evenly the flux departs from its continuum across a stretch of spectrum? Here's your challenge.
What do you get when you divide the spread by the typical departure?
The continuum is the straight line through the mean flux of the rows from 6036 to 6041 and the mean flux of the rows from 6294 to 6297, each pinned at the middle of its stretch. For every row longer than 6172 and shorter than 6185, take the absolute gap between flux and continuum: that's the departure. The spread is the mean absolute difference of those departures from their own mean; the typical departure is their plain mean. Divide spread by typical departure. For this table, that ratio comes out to 0.13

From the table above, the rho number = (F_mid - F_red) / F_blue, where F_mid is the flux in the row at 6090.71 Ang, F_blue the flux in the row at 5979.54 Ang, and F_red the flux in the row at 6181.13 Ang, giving 0.28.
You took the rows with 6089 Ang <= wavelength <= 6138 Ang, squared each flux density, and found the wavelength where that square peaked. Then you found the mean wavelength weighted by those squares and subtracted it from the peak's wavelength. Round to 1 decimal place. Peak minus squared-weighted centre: -1.2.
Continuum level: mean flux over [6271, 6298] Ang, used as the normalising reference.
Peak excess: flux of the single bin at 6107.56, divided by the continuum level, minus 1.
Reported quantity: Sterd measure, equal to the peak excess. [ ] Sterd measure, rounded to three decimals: 0.221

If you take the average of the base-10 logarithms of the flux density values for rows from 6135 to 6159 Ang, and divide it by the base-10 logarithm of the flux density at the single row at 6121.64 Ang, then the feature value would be 1.01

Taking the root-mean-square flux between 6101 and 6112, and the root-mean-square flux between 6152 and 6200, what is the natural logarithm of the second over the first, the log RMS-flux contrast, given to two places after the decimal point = -0.27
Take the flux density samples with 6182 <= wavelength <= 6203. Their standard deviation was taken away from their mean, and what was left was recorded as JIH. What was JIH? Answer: 41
